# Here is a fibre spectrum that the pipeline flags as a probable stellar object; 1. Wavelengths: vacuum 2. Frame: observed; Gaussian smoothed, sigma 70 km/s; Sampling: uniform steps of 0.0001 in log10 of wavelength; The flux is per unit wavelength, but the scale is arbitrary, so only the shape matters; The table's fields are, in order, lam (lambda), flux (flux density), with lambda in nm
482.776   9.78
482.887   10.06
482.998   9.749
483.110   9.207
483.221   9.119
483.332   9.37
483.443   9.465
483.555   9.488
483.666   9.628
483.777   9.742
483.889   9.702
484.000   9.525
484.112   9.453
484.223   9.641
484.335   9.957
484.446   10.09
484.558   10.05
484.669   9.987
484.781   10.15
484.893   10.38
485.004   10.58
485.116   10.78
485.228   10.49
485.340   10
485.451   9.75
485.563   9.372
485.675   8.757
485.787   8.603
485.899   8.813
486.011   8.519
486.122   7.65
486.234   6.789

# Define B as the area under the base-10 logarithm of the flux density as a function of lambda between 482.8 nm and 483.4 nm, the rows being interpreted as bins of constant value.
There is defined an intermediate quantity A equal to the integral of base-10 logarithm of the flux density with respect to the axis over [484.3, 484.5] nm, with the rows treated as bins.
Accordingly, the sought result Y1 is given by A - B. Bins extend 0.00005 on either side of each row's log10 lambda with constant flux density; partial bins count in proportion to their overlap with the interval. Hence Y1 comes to -0.4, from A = 0.20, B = 0.59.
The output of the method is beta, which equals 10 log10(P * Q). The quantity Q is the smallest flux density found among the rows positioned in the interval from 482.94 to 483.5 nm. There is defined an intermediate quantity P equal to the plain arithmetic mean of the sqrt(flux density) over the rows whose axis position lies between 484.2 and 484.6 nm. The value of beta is 14.6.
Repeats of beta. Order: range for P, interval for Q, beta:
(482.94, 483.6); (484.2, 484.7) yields 14.7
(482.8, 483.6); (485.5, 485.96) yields 14.2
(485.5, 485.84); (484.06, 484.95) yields 14.5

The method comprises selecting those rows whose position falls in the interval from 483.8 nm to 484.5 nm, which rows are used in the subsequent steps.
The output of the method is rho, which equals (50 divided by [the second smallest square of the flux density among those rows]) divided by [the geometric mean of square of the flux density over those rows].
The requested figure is 0.0058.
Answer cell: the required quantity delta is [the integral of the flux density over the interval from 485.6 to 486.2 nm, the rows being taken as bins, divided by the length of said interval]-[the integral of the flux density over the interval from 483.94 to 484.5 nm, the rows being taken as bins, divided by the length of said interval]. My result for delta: -1.3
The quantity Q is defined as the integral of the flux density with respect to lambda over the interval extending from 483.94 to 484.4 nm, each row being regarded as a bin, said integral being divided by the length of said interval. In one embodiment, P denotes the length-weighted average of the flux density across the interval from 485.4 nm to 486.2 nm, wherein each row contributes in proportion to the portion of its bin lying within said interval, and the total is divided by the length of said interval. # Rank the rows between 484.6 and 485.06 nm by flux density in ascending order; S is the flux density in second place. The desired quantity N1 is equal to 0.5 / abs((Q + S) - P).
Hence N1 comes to 0.0451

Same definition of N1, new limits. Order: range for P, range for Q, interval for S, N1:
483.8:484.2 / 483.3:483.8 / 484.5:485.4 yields 0.0502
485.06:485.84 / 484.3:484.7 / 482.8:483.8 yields 0.0522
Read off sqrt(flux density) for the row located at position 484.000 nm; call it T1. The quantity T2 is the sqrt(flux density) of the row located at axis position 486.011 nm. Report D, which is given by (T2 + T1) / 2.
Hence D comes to 3.00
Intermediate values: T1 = 3.09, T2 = 2.9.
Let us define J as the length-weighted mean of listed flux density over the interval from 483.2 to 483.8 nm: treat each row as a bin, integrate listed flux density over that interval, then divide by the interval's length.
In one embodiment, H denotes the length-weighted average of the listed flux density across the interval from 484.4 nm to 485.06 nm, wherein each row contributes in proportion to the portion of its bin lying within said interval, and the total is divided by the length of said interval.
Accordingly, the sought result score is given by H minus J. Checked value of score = 0.7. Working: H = 10.2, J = 9.5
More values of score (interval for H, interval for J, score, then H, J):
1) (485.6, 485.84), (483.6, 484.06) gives -0.9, 8.7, 9.6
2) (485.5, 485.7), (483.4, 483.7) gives -0.4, 9.1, 9.5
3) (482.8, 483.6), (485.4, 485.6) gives -0.1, 9.5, 9.6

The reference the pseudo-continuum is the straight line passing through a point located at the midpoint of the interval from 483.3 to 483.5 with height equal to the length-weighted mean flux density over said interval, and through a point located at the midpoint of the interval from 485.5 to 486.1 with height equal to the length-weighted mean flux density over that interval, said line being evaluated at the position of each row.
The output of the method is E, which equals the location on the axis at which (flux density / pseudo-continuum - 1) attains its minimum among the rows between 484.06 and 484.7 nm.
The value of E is 484.112 nm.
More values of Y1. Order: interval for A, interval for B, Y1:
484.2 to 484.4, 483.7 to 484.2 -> -0.3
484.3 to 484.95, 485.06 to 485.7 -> 0.0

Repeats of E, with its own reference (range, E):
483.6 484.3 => 484.112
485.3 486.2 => 486.122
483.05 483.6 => 483.221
